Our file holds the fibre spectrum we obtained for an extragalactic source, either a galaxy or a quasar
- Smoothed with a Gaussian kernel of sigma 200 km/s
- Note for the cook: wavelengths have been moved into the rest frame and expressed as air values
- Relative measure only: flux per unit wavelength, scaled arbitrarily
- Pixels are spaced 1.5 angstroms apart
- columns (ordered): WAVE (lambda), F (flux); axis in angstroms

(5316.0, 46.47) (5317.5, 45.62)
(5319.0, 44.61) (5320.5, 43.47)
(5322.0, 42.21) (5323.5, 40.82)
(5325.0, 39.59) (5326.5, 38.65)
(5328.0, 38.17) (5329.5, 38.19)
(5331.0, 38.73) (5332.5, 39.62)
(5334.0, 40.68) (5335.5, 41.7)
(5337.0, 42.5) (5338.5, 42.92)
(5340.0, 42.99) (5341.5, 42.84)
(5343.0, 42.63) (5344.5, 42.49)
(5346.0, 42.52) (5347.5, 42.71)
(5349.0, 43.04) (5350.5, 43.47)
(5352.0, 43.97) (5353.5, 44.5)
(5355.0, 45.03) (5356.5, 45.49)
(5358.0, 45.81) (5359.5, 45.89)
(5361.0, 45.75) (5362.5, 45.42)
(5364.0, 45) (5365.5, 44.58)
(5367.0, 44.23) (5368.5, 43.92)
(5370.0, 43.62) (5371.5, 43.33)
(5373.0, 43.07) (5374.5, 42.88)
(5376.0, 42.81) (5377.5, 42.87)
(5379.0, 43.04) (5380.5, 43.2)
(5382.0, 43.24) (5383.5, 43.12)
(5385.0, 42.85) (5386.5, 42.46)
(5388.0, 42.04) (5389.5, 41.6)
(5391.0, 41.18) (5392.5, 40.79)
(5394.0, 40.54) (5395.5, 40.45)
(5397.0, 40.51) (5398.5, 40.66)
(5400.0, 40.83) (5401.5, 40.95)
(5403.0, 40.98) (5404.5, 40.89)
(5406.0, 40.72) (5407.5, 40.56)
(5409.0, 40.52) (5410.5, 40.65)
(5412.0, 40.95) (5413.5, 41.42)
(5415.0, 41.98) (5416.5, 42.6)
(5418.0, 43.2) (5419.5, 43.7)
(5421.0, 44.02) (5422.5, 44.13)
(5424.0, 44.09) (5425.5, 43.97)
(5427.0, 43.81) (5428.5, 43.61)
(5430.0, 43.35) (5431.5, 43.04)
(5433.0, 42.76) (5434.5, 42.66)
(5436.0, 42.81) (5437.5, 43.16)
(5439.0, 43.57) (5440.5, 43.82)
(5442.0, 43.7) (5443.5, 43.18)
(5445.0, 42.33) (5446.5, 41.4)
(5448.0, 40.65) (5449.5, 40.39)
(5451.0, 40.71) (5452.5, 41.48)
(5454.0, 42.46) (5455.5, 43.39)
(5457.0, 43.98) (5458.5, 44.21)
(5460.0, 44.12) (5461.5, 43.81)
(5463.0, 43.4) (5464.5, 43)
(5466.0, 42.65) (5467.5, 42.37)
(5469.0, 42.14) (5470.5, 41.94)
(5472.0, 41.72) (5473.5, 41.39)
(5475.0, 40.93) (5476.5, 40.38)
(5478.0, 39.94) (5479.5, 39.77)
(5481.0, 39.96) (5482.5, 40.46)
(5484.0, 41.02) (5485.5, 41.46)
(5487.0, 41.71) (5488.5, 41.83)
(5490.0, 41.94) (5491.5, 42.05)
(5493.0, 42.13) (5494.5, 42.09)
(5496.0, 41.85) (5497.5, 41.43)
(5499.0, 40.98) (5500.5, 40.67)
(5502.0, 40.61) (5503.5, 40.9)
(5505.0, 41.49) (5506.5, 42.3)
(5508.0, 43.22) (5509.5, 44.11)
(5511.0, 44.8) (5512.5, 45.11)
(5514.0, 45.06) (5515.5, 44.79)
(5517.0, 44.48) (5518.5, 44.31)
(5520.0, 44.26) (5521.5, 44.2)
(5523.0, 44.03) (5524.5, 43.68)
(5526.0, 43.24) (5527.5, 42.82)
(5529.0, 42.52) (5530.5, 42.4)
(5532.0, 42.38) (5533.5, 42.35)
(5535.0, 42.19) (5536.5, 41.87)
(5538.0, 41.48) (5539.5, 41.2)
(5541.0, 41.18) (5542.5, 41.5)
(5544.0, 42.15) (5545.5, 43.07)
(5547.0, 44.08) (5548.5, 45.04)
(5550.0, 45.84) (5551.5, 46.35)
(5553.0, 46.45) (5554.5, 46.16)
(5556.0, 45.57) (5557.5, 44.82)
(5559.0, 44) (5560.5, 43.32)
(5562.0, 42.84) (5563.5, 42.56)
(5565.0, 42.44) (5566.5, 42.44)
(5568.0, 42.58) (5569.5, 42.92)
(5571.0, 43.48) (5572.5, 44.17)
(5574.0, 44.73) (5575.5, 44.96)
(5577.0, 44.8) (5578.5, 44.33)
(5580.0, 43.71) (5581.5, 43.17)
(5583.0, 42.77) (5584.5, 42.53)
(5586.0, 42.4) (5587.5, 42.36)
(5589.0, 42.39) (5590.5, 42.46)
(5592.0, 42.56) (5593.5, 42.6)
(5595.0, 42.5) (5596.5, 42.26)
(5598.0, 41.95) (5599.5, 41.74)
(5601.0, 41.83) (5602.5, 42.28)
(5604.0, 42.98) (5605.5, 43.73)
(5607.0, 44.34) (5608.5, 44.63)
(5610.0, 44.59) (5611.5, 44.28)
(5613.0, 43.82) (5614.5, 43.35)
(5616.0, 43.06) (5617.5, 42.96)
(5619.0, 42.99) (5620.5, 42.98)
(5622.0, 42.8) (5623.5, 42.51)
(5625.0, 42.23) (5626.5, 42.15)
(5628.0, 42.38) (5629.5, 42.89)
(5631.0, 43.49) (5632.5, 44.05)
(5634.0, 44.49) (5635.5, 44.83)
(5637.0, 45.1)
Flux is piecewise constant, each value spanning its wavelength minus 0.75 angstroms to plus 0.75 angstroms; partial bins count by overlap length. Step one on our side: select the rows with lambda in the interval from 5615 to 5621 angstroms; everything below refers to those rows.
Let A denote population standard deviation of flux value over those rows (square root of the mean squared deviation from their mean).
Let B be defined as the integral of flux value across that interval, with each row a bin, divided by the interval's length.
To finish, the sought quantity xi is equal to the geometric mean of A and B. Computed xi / 1.3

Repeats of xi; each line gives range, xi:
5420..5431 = 3.4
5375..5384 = 2.6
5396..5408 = 2.6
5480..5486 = 4.8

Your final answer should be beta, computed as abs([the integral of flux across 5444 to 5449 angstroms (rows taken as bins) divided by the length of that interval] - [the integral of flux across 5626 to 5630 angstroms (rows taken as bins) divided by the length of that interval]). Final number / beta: 1.0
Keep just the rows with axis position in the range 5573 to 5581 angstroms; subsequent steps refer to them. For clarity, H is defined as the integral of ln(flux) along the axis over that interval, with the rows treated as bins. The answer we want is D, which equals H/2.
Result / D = 15.2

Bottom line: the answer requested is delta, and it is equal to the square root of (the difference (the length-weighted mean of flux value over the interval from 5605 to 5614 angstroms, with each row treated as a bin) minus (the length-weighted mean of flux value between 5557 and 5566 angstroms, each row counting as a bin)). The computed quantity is 1.0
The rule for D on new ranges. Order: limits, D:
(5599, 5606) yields 13.1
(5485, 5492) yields 13.1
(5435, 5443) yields 15.1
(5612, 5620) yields 15.1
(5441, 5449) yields 15.0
